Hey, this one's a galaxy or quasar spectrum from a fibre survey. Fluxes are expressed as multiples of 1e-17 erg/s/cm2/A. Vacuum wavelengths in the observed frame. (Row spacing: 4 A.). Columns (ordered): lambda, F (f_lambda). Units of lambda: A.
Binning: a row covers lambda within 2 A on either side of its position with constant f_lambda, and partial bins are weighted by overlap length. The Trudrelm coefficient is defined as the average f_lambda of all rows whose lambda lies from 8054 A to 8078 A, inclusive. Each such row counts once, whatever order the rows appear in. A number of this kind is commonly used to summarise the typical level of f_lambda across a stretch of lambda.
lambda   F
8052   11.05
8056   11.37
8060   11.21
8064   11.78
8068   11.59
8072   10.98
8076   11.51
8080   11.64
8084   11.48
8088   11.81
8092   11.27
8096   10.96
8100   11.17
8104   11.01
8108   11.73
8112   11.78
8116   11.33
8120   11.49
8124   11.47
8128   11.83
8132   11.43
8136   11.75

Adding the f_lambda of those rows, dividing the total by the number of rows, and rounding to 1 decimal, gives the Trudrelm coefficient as 11.4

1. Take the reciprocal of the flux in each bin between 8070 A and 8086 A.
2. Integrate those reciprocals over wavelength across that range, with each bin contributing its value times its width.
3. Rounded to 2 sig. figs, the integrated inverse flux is 1.4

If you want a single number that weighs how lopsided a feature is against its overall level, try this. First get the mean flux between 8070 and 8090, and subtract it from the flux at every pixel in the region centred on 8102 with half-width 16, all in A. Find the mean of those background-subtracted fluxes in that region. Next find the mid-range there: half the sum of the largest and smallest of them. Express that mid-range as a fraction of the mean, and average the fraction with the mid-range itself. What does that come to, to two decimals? 0.44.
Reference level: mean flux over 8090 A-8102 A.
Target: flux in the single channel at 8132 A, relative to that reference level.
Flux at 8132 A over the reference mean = 1.03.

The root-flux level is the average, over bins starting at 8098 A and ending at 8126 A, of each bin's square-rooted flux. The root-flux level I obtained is 3.380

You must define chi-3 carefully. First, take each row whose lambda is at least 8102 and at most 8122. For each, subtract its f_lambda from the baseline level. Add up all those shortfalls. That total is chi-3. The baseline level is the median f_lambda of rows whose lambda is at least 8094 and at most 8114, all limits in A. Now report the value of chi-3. -1.49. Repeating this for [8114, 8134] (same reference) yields -1.70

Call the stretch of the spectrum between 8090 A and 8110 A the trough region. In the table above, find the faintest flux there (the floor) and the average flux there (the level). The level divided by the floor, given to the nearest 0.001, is 1.024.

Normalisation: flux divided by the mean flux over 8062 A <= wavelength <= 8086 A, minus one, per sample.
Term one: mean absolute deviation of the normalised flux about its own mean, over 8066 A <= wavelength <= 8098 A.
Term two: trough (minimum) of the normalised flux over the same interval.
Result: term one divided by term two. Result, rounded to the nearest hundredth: -0.47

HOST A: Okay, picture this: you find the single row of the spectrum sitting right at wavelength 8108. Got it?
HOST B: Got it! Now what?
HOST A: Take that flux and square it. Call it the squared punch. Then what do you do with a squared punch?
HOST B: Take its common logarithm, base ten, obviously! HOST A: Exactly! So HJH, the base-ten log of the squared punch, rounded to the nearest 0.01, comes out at 2.14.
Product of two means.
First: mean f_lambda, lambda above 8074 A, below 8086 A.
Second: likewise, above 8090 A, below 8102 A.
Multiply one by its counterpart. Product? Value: 129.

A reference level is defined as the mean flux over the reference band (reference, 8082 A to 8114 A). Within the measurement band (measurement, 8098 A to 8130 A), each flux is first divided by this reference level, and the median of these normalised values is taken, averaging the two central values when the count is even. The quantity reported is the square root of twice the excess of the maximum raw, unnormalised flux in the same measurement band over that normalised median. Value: 4.65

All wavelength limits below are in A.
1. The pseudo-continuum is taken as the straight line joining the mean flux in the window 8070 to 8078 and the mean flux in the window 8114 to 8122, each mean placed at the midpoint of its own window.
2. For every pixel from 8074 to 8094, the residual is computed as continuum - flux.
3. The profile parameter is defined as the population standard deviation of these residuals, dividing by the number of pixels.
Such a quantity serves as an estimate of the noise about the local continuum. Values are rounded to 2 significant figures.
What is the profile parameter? 0.19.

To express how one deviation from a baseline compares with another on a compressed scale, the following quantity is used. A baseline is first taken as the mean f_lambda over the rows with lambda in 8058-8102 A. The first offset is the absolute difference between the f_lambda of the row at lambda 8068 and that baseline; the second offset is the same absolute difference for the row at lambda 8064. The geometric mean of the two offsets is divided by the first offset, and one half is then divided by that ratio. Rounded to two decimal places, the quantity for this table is 0.35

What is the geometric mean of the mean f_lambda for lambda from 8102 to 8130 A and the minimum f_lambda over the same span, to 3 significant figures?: 11.3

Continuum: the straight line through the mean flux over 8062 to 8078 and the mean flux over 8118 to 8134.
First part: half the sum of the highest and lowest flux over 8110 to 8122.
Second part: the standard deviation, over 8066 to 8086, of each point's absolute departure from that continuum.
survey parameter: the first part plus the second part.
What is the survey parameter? 11.7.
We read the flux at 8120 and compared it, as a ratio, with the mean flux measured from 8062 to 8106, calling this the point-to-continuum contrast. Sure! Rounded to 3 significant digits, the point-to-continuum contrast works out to 1.01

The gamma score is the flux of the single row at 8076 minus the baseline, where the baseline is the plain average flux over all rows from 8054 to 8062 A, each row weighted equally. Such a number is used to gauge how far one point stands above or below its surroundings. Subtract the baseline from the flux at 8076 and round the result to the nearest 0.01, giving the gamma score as 0.22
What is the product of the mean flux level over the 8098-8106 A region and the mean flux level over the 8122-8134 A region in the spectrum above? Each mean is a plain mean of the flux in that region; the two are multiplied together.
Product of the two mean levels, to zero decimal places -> 128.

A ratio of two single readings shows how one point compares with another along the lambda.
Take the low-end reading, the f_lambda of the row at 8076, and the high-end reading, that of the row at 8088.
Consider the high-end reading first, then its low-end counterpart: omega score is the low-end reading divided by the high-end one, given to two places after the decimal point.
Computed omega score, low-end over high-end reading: 0.97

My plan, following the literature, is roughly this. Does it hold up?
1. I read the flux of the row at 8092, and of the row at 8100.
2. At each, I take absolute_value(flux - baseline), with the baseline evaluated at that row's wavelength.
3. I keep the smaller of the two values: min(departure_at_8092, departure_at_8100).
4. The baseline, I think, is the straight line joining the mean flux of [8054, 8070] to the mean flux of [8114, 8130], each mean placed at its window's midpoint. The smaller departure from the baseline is 0.24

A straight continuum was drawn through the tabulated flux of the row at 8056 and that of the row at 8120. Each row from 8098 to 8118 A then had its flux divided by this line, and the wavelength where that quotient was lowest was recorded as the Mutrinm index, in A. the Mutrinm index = 8104 A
